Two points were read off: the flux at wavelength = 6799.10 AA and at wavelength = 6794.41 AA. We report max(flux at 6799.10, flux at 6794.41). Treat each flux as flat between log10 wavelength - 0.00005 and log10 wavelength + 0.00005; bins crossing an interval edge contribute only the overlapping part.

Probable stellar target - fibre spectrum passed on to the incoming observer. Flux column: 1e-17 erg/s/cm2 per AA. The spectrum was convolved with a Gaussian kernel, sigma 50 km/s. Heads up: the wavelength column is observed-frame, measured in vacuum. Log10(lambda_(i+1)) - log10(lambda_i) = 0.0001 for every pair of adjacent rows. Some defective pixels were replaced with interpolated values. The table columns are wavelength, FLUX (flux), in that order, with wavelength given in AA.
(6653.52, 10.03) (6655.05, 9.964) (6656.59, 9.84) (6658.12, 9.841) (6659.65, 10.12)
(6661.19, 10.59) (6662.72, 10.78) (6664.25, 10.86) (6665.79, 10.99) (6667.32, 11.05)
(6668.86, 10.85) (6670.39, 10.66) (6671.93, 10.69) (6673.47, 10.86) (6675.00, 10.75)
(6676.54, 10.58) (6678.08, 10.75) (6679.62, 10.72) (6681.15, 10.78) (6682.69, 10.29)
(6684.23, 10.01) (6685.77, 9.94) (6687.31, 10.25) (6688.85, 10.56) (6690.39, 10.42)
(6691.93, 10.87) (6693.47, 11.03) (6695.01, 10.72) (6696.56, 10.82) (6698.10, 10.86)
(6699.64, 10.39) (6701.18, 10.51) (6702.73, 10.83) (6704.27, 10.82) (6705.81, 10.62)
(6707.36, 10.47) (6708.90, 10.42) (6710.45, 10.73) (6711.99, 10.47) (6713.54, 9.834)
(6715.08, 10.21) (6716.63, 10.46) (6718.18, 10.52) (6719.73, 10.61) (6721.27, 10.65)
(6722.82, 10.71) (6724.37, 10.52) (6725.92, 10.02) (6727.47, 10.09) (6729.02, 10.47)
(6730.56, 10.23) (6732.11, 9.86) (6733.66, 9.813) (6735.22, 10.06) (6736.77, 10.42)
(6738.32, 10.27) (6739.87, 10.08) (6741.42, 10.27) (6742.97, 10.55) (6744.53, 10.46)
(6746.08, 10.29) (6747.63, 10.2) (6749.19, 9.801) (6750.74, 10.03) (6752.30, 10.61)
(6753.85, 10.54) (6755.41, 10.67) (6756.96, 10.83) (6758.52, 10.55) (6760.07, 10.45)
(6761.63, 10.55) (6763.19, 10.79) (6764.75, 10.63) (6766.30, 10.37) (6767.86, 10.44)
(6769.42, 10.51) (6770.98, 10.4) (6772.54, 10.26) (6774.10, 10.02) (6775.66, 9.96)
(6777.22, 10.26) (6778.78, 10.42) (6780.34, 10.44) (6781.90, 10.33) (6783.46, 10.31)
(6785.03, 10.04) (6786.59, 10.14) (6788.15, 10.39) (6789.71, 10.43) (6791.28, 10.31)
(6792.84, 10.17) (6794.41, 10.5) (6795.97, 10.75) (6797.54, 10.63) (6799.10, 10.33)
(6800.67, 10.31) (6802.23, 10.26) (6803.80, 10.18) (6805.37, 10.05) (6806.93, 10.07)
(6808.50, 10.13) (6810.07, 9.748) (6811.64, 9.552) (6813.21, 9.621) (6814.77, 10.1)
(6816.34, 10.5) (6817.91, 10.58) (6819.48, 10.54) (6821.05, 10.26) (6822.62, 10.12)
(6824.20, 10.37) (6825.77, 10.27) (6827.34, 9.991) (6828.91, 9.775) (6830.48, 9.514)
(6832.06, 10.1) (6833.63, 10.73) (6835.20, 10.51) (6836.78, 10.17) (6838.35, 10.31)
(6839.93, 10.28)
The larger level 10.5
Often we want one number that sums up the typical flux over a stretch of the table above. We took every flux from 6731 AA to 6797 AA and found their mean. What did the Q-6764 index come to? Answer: 10.3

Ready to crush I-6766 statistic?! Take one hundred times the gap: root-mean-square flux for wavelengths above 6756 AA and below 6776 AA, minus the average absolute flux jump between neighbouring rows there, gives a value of 1029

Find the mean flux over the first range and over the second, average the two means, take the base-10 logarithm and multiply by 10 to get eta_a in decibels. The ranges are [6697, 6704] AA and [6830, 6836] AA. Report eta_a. 10.2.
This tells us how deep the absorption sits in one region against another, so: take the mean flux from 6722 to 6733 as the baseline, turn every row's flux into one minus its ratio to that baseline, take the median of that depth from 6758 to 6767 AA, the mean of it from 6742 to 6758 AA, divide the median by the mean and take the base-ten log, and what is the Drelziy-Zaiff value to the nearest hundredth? 0.34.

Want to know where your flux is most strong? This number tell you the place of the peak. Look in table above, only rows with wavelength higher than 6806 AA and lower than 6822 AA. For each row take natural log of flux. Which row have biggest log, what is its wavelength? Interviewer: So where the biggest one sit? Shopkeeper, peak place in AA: 6817.91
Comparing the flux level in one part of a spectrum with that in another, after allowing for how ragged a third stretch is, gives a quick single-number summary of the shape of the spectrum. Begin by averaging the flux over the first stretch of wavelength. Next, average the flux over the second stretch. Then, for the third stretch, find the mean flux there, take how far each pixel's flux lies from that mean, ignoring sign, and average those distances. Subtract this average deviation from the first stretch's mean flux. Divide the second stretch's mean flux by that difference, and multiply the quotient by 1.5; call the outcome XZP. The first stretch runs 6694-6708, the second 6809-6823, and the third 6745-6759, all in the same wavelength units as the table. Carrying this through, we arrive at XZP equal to 1.46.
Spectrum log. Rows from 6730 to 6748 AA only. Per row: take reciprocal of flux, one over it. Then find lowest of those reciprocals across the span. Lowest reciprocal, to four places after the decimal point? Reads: 0.0948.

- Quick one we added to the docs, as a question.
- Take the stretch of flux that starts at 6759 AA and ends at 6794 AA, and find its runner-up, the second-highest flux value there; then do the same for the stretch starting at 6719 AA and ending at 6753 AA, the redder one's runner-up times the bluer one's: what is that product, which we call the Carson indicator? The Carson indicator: 113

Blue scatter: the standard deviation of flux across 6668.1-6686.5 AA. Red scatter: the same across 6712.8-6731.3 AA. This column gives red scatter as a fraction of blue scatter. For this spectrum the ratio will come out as 0.88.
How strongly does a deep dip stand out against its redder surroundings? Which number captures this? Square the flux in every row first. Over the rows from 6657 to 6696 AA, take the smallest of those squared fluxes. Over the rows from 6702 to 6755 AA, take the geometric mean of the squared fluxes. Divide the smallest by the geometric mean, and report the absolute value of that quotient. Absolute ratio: 0.905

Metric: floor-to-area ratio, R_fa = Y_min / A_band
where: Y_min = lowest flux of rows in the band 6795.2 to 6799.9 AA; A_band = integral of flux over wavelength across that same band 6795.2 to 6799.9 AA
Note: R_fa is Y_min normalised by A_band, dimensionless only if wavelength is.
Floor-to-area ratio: 0.21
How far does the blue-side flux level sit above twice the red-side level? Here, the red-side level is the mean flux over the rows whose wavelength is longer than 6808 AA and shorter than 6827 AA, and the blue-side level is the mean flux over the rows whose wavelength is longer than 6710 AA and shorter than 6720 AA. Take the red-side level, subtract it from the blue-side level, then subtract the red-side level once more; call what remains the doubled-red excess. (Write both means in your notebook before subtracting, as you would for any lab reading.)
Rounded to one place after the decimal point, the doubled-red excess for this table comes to -9.9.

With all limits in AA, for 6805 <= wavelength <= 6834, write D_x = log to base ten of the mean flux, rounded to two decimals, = 1.00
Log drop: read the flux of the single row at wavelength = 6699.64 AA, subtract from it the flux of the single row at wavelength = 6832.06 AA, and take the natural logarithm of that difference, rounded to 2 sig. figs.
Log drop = -1.2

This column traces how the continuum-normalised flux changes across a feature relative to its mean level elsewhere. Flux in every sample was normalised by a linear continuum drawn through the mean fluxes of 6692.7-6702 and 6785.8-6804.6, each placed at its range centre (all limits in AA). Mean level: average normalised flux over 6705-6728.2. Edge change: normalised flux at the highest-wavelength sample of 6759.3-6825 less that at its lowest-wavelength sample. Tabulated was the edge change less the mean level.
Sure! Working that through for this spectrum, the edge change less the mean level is -0.96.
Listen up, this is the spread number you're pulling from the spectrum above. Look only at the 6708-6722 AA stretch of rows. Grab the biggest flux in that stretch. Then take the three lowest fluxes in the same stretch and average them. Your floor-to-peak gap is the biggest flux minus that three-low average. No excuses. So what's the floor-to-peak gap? 0.58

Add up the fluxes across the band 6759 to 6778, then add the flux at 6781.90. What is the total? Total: 135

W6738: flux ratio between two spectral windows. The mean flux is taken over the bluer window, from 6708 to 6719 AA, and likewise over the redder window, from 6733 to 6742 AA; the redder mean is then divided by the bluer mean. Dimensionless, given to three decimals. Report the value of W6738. 0.978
